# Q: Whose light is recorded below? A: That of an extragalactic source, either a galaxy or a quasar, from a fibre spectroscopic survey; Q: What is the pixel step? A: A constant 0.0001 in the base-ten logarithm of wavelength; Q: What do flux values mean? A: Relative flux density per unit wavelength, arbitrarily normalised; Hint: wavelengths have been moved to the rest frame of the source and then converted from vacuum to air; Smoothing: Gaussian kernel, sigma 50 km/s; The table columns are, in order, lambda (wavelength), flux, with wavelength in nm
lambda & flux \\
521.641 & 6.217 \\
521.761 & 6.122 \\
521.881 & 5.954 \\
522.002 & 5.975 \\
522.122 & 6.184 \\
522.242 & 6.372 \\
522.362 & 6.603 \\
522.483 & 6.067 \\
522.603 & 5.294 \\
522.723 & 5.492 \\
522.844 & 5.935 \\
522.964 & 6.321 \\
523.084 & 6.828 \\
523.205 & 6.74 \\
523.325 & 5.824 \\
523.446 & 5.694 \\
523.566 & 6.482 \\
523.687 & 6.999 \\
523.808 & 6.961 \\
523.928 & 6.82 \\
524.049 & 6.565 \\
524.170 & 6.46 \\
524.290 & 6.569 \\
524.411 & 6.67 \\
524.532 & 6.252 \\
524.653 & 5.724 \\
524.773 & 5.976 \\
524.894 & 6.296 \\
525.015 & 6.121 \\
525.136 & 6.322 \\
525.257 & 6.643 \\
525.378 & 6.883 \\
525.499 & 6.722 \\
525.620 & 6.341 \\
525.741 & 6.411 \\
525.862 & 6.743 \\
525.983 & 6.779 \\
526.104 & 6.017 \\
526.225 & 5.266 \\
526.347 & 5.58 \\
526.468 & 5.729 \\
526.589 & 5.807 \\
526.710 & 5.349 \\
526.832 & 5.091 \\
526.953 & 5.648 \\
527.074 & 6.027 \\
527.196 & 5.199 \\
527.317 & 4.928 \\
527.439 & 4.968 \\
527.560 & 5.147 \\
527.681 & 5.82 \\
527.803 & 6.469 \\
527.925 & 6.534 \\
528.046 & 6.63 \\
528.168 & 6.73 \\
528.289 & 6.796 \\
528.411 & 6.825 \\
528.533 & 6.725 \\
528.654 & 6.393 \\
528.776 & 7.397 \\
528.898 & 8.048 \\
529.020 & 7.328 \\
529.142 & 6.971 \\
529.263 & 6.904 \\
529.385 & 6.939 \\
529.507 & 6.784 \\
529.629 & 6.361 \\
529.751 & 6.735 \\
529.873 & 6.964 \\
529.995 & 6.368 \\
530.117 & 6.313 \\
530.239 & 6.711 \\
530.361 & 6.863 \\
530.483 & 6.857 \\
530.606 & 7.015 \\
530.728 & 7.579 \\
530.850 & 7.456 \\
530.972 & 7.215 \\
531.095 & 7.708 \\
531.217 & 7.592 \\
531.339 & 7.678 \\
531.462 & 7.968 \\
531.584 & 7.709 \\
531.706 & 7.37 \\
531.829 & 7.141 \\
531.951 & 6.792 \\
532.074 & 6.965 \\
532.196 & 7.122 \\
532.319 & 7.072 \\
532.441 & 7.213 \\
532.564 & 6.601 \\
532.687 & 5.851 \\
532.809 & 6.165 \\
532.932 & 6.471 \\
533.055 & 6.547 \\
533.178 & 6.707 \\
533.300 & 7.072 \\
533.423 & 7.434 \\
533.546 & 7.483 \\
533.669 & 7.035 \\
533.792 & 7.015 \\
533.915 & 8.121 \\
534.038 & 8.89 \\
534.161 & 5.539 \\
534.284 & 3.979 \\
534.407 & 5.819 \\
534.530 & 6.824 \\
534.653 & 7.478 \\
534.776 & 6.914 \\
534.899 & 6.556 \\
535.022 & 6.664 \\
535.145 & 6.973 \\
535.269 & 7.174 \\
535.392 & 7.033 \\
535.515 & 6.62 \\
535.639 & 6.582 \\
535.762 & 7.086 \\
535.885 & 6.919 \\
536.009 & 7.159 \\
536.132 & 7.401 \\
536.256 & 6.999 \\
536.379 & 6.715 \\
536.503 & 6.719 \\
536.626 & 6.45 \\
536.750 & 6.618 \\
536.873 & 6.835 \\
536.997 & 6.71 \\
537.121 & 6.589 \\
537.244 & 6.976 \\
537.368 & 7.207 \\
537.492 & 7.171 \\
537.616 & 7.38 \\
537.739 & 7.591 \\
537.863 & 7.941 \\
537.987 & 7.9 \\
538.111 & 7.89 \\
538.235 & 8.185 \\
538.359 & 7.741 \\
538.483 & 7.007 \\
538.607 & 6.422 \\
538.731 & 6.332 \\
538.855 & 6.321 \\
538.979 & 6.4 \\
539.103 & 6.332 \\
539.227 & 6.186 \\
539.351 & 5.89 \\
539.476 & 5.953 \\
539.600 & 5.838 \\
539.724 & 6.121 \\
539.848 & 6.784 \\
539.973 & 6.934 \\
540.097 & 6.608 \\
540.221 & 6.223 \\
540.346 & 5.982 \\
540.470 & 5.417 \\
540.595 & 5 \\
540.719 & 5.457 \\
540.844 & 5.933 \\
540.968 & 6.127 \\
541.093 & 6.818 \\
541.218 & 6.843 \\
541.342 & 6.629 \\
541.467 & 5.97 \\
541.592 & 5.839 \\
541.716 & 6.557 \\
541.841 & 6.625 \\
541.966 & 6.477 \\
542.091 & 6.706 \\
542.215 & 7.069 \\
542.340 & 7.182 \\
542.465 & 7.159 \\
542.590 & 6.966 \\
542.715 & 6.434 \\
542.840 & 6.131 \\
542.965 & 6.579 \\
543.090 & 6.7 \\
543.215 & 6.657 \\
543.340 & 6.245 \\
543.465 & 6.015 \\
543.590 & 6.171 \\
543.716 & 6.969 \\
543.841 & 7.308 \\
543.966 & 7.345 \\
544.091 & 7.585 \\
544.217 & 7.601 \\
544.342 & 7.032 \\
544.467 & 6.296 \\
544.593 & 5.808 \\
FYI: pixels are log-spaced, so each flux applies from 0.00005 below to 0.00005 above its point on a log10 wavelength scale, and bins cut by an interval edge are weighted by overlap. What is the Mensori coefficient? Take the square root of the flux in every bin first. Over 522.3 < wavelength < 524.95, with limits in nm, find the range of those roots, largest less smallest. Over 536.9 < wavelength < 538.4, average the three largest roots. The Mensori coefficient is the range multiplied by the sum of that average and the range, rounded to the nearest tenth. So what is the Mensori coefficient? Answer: 1.1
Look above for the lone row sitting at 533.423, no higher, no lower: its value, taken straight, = 7.434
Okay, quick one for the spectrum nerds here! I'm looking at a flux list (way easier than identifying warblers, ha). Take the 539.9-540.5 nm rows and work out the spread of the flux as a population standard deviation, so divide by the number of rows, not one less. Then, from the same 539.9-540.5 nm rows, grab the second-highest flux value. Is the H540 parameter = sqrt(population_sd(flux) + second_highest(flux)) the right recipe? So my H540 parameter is 2.67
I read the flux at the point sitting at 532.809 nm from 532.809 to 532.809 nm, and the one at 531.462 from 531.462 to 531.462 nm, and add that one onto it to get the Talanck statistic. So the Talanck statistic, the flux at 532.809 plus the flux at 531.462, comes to 14.1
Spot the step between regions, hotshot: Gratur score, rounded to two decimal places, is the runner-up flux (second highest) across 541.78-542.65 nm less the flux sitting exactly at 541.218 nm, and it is 0.32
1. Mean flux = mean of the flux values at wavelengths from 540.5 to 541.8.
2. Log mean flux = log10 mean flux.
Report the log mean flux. 0.79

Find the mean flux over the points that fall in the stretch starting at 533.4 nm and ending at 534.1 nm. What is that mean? 7.7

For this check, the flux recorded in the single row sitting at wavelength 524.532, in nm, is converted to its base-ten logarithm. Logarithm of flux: 0.796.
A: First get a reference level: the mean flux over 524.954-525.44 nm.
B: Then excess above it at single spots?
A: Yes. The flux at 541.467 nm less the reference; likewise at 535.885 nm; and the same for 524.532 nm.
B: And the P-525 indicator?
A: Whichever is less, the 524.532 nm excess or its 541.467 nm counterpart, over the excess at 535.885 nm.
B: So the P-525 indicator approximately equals -1.2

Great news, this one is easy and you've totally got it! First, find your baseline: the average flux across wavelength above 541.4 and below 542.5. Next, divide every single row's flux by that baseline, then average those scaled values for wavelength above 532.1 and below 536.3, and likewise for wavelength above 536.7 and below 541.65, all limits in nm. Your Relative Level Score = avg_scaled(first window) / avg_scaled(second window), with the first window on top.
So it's 1.04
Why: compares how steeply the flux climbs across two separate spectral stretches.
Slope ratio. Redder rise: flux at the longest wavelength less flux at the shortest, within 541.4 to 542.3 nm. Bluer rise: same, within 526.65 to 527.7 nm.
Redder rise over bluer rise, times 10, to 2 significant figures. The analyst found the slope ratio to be 23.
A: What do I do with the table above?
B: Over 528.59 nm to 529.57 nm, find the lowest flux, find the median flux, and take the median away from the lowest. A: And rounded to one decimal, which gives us -0.6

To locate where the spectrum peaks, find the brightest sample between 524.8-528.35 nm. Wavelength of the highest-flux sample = 525.378 nm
